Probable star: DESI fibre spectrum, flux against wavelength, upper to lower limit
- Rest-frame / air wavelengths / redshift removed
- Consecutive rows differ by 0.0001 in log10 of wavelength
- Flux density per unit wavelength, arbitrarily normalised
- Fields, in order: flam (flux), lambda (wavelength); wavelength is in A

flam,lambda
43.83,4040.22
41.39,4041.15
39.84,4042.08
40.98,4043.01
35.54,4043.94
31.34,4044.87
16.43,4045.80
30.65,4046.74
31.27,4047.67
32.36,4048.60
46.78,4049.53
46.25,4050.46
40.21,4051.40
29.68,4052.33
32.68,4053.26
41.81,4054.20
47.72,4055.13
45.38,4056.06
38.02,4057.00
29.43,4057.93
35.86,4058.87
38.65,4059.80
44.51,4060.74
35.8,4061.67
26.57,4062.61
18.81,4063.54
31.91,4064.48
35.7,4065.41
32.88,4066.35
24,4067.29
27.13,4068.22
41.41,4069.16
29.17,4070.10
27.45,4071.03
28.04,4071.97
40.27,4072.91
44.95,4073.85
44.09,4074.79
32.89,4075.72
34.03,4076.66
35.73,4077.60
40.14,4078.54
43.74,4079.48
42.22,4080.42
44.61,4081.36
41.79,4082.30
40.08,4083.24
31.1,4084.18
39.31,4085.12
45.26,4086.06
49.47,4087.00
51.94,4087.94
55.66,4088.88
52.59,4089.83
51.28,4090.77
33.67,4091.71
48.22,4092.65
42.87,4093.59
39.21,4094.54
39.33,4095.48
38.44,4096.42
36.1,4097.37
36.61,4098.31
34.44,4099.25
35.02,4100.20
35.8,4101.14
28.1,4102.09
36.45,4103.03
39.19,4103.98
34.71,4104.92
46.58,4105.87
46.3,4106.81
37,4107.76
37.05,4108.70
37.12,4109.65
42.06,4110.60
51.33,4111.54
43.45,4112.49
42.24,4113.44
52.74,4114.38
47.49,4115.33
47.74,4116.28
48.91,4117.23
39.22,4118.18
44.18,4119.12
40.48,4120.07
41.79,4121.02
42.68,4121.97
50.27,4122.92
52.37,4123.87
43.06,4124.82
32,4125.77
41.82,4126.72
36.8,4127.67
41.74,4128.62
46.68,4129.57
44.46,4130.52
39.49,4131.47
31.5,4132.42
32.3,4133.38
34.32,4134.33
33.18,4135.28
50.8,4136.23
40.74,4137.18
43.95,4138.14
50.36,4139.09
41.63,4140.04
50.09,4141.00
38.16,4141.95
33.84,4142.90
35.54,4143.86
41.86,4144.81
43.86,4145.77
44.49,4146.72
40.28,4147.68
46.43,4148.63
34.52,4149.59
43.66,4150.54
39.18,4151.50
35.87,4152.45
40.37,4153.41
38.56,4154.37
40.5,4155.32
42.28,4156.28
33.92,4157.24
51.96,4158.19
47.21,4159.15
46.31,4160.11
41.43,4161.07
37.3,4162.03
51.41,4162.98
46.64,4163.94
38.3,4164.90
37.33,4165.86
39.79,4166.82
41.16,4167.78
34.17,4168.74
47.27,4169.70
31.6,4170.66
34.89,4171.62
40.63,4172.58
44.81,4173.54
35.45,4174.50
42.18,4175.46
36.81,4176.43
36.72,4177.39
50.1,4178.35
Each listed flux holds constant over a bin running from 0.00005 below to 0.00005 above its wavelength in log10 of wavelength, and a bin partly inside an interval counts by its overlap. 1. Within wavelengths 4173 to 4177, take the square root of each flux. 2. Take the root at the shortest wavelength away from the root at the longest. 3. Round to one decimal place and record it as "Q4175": -0.6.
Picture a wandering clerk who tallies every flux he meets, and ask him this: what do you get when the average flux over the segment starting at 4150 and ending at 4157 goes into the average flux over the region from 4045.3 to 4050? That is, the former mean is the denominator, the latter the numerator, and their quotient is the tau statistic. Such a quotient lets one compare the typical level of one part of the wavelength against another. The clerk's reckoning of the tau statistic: 0.79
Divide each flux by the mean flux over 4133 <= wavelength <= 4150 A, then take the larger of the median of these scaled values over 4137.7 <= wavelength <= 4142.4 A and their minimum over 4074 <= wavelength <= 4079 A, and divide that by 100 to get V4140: 0.0107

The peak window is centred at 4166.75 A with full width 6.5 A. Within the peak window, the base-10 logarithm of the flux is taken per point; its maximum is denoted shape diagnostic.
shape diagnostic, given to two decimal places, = 1.67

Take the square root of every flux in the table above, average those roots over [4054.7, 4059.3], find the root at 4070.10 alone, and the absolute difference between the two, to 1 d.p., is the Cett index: 0.8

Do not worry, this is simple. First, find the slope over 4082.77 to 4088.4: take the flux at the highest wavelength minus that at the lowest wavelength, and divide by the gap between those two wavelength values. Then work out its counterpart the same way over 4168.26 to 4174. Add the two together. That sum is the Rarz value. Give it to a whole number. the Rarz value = 5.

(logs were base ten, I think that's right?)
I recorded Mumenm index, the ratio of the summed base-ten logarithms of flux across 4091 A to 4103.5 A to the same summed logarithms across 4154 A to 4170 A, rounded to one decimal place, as 0.7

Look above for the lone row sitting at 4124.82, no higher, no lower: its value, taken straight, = 43.06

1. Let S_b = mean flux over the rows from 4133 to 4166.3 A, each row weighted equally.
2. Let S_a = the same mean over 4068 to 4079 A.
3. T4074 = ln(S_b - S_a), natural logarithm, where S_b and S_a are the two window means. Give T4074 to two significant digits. 1.8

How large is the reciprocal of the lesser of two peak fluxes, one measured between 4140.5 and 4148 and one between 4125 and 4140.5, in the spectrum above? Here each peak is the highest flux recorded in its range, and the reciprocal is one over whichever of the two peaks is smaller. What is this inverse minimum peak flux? 0.0200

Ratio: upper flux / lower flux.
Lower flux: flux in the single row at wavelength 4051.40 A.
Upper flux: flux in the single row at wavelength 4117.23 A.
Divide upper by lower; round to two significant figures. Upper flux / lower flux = 1.2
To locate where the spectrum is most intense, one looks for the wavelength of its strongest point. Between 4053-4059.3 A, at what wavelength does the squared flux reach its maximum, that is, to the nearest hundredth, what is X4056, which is 4055.13 A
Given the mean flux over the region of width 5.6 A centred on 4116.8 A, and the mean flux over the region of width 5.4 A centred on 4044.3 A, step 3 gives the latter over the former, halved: 0.35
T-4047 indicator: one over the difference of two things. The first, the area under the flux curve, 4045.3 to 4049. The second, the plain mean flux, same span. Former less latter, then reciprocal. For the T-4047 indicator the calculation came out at 0.013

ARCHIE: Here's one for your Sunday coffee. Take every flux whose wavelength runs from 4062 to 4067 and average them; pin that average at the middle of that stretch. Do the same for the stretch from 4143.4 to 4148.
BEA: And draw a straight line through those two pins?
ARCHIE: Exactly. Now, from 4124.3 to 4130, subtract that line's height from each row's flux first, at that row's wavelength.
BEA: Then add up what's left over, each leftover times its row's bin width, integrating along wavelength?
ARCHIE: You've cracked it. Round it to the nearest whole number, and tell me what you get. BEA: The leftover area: 11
